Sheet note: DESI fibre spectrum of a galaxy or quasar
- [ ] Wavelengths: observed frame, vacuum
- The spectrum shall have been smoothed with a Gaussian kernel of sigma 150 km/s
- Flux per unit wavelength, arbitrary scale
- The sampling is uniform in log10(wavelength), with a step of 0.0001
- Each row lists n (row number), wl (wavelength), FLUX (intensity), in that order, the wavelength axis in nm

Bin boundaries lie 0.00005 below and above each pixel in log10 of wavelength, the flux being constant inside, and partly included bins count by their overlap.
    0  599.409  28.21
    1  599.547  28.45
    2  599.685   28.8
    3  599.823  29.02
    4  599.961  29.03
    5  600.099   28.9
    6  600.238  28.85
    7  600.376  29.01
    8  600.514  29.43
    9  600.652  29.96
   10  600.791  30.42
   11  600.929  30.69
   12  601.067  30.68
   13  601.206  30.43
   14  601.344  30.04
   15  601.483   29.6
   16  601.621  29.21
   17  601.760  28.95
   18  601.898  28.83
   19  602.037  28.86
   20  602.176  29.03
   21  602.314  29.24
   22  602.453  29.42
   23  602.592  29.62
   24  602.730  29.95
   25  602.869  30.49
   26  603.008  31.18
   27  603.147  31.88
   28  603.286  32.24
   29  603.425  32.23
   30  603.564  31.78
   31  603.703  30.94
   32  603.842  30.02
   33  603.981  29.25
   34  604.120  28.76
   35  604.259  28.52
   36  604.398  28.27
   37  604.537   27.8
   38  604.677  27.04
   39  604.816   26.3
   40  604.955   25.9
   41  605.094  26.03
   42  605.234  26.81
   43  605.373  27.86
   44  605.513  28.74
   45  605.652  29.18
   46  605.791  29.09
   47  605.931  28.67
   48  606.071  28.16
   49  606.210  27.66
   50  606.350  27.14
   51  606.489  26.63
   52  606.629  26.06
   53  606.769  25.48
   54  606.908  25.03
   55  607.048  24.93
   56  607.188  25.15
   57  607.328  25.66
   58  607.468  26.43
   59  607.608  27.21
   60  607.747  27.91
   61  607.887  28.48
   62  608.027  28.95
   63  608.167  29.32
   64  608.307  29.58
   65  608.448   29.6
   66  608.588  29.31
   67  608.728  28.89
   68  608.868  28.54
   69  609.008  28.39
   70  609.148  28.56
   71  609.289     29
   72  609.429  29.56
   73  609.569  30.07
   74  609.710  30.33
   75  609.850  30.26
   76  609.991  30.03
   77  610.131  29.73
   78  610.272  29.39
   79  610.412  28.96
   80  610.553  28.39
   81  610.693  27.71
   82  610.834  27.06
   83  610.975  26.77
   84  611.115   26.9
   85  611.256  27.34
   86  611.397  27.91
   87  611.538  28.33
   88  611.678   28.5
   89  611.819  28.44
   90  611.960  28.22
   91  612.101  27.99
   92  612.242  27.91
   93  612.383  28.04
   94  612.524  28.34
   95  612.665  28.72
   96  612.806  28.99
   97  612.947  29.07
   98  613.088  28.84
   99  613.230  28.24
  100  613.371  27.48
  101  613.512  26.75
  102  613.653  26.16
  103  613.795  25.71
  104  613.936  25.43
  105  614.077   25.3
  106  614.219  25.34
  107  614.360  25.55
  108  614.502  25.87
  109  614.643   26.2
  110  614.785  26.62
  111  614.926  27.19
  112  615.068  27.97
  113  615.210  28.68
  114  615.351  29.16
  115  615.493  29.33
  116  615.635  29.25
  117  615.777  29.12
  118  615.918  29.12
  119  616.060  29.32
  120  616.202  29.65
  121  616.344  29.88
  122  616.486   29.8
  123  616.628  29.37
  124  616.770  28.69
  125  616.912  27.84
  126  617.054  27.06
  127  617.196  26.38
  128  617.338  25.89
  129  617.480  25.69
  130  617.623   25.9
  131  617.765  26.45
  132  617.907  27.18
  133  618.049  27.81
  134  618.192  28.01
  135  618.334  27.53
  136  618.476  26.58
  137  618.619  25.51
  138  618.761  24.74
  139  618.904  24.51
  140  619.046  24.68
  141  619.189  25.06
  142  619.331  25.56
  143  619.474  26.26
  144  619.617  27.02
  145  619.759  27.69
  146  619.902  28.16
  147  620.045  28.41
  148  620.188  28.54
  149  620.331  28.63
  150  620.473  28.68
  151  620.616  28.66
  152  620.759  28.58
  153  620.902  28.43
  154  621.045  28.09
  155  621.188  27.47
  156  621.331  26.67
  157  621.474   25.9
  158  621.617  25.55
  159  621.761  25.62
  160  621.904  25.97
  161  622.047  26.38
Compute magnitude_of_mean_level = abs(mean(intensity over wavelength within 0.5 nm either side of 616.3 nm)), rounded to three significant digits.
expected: 29.4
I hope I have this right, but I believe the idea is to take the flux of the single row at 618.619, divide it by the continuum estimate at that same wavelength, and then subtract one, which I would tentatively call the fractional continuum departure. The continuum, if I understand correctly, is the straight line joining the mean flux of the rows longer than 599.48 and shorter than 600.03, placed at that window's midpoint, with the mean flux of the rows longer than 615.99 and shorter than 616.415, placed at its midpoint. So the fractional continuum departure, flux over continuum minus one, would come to -0.14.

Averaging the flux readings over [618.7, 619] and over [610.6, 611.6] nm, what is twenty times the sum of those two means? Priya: 1041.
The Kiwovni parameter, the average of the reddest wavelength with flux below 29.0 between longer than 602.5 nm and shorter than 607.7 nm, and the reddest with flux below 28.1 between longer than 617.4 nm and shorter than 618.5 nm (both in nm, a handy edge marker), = 613.04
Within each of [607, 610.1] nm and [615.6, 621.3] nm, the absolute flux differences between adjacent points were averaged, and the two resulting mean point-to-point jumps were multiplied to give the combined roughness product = 0.16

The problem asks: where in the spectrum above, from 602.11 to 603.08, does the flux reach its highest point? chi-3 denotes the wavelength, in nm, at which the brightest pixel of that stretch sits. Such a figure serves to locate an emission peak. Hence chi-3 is 603.008 nm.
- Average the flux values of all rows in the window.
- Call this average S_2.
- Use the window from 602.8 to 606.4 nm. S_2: 28.9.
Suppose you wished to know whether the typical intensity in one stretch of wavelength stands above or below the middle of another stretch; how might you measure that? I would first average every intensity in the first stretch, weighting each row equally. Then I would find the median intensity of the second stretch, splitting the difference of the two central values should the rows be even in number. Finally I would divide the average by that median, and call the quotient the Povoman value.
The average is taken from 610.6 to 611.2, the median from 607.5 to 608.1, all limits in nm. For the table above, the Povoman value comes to 0.96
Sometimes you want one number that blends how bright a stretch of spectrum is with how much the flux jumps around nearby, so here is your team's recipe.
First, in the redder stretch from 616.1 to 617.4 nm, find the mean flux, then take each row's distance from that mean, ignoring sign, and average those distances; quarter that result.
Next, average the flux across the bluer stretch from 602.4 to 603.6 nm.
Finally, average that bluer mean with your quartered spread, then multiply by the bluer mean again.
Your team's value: 485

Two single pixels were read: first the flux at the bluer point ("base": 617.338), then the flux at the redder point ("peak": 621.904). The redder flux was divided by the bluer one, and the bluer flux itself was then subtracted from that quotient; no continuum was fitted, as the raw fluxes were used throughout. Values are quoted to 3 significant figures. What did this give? -24.9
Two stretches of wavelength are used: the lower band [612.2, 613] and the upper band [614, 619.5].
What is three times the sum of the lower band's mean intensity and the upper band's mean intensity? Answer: 167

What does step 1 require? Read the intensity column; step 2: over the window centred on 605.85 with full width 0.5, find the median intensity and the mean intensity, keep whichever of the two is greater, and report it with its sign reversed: -28.9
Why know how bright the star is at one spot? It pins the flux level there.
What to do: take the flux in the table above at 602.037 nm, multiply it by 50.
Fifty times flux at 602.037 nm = 1443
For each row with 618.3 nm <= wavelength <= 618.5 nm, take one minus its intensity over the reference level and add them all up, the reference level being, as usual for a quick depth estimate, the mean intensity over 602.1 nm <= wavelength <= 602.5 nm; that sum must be 0.15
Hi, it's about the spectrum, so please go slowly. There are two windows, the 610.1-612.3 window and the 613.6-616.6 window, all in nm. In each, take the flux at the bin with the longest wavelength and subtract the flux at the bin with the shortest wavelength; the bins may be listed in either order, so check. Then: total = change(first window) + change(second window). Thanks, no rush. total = 1.8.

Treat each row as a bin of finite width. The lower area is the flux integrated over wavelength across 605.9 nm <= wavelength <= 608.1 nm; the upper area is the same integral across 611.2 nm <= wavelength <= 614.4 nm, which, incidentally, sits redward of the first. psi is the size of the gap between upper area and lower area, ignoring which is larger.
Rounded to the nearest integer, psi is 29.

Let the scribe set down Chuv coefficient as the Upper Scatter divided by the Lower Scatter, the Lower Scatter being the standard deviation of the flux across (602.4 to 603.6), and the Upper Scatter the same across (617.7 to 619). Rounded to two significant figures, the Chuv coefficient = 1.2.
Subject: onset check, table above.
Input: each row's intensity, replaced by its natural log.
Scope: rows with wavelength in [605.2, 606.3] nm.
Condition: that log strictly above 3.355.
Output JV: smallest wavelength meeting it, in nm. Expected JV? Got 605.513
